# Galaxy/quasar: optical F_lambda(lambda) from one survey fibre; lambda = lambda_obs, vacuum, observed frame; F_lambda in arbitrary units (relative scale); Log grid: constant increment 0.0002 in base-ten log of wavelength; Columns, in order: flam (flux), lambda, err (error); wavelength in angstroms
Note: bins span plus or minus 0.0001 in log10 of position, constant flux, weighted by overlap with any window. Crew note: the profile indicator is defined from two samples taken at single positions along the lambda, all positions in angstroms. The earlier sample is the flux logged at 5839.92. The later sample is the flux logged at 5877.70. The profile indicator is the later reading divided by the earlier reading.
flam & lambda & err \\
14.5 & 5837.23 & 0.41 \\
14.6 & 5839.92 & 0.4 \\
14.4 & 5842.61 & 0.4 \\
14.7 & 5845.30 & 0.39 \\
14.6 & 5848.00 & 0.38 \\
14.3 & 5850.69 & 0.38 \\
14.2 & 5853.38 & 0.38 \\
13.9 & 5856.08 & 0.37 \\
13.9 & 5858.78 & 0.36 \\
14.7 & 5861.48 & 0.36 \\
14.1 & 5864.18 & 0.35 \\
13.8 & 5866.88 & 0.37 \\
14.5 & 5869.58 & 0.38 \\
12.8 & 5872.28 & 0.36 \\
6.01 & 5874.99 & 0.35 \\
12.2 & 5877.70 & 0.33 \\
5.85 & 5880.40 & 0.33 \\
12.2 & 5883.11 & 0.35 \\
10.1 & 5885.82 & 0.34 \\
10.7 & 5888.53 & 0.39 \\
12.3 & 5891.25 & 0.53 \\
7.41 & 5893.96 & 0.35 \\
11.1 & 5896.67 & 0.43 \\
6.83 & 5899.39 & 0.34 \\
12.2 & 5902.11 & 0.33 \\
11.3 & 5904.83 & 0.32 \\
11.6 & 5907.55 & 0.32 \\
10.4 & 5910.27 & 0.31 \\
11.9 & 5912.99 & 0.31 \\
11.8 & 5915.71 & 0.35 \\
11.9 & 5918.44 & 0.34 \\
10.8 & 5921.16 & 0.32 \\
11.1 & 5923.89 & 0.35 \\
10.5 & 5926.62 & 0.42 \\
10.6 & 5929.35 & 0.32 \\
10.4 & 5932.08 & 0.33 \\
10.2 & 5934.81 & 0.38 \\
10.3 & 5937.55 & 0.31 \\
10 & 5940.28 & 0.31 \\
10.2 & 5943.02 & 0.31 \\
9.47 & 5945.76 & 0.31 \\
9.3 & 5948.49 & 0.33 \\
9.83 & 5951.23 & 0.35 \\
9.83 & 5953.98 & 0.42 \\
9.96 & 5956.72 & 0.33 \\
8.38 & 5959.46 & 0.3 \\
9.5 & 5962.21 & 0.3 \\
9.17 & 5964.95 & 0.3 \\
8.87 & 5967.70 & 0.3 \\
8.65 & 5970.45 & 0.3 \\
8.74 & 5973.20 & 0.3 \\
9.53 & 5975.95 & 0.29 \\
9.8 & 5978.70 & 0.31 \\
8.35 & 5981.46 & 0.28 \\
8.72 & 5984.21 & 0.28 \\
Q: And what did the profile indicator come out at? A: 0.84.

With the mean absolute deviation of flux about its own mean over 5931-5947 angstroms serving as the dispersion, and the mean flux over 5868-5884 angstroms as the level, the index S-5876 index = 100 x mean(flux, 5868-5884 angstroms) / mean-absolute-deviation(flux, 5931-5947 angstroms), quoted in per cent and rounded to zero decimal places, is 4414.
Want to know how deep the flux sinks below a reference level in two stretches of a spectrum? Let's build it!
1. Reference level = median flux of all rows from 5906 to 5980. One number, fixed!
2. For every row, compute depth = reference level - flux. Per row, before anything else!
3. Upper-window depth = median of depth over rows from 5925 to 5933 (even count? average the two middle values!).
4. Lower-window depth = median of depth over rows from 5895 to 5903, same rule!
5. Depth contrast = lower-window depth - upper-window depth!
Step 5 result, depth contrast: -0.6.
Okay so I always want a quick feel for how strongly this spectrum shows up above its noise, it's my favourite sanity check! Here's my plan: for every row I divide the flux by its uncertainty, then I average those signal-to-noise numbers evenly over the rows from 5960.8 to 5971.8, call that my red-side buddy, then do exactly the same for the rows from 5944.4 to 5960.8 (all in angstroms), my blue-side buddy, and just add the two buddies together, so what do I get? 58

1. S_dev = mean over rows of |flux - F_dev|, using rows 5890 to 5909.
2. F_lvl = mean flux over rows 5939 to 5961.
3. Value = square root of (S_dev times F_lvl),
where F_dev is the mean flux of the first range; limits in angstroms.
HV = 4.2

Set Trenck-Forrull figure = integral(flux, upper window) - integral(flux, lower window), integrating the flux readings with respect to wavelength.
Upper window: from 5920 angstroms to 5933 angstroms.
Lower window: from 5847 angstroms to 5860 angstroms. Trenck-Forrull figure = -45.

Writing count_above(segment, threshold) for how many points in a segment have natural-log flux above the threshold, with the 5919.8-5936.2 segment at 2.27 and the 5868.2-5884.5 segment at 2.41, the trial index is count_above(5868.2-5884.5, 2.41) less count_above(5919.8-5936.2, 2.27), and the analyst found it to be -2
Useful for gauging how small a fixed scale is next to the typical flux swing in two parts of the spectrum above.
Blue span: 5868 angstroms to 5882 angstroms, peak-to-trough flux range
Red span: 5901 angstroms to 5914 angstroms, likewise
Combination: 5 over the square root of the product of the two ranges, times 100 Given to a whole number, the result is 127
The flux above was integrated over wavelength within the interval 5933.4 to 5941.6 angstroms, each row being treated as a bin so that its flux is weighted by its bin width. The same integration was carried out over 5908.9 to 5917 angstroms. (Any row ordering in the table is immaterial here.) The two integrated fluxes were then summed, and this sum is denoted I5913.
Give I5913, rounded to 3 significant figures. 176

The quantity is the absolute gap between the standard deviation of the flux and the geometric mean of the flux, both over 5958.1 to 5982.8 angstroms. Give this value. 8.5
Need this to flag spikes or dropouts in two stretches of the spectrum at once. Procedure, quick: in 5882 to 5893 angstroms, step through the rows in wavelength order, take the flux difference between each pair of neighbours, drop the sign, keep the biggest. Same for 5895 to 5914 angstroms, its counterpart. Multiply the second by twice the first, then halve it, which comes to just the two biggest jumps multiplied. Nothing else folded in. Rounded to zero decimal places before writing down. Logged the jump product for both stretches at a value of 11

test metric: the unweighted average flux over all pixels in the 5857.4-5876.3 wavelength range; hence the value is 12.8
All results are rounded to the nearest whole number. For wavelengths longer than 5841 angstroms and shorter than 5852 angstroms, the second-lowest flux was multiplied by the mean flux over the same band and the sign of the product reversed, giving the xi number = -209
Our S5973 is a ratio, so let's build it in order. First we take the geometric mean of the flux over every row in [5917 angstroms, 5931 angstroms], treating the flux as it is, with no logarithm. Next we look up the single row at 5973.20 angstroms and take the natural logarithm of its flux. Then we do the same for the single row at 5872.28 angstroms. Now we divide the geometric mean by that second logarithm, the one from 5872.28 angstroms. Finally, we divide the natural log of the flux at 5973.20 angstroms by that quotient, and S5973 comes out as 0.50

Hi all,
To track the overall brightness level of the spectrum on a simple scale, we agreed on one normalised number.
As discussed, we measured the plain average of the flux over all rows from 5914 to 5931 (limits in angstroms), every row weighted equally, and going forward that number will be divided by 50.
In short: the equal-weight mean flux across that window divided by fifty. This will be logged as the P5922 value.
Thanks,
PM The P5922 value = 0.222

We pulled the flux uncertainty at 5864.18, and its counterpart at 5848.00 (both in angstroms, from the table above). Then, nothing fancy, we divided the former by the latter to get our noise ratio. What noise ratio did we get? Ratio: 0.921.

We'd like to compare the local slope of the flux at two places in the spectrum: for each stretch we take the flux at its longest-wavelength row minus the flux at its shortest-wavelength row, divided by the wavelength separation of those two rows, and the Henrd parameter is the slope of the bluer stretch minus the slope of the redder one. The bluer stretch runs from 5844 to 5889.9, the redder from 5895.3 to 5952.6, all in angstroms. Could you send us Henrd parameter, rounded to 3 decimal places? -0.069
